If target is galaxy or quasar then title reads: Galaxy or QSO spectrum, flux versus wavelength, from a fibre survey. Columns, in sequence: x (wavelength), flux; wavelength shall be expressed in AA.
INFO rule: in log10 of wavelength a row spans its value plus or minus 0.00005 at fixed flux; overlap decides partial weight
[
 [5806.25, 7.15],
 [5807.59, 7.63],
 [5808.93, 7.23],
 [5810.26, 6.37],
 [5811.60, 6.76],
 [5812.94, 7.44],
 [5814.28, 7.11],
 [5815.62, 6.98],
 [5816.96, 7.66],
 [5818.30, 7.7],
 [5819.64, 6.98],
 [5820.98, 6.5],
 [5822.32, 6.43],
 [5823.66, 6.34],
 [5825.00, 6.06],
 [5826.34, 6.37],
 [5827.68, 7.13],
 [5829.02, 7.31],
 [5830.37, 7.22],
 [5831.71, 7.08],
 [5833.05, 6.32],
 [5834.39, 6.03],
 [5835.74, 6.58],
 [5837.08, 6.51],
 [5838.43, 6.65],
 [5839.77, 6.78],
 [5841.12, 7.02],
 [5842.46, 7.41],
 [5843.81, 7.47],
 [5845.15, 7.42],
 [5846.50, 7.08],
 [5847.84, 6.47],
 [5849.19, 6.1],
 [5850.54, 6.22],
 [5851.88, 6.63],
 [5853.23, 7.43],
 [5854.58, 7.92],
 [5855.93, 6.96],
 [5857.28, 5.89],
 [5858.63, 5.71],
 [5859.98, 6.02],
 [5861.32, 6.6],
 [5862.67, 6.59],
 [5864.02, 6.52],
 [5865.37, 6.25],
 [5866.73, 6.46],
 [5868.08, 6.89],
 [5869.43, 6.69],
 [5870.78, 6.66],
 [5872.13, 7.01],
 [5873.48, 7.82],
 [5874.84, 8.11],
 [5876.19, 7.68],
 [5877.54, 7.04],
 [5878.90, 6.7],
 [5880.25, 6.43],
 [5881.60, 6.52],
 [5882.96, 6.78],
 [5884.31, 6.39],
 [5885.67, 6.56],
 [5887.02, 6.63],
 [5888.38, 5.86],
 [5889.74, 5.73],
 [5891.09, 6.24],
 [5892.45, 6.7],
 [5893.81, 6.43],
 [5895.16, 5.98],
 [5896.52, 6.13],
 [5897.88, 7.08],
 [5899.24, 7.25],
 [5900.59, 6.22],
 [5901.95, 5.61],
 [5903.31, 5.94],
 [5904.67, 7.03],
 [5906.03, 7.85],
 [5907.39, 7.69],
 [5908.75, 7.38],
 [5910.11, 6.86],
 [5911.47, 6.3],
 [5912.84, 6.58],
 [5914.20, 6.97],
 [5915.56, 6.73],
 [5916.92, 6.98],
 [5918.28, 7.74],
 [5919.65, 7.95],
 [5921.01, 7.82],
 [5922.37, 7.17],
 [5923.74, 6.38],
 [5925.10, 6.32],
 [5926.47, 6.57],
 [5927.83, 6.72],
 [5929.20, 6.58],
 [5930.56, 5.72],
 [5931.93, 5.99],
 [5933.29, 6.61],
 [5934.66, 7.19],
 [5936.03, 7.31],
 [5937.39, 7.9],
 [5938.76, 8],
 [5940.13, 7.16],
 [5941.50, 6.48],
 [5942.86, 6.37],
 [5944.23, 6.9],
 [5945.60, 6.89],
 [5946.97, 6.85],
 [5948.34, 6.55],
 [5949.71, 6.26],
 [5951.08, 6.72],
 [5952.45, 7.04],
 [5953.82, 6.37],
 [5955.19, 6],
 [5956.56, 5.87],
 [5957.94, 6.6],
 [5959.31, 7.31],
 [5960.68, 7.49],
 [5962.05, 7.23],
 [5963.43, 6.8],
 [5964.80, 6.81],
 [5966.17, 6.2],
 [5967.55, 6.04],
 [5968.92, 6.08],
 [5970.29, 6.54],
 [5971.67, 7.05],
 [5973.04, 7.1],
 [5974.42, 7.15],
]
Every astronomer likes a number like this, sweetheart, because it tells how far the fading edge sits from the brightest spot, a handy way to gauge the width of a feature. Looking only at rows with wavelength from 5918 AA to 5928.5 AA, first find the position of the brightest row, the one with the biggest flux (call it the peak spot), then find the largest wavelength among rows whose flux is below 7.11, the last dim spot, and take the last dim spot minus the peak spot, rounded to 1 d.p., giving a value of 8.2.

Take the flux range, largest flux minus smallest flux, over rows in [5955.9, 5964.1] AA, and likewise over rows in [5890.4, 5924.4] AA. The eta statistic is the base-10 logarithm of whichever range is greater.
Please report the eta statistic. 0.369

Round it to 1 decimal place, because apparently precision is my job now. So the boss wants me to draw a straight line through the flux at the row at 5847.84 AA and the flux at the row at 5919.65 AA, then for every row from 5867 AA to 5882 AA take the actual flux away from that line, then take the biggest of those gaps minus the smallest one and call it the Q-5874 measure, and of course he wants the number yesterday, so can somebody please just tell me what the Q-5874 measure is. 1.8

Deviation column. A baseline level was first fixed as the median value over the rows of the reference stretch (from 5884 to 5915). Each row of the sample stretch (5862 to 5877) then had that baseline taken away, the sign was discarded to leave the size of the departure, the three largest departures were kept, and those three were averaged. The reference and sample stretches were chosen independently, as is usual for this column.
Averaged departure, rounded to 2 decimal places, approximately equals 1.31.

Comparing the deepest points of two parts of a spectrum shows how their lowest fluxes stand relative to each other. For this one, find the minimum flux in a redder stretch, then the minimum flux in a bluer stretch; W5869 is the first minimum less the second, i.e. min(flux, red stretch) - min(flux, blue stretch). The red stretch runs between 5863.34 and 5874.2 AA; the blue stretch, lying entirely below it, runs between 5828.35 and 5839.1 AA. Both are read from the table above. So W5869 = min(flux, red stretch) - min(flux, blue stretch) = 0.2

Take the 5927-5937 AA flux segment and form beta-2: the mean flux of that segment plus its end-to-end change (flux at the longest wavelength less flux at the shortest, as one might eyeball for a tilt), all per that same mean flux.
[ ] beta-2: 1.09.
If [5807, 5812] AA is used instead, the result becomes 0.88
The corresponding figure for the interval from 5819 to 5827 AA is 0.91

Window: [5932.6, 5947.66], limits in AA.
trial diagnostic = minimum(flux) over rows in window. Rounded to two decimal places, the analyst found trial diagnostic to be 6.37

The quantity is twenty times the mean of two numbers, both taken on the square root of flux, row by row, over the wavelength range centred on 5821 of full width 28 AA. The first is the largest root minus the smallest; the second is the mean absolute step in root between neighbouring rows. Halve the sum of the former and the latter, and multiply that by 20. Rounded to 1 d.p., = 3.9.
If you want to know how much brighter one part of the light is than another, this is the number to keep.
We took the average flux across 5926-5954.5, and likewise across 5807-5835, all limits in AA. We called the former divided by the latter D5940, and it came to 0.983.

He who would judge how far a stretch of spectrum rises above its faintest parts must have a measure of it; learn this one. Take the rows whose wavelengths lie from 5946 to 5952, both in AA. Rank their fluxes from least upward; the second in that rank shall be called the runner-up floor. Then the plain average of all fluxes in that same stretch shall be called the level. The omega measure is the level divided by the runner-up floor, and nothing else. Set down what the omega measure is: 1.01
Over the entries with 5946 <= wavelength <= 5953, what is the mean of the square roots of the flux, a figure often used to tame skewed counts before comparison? 2.58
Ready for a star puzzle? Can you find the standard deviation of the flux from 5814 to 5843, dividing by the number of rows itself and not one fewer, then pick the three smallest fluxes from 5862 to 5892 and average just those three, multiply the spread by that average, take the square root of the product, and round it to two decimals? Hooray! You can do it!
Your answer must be 1.67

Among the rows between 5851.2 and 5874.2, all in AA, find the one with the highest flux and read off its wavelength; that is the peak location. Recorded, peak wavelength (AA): 5854.58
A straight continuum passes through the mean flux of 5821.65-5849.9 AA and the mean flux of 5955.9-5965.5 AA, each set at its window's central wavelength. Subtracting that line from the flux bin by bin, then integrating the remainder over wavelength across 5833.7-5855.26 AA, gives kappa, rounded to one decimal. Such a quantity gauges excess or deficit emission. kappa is 2.1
